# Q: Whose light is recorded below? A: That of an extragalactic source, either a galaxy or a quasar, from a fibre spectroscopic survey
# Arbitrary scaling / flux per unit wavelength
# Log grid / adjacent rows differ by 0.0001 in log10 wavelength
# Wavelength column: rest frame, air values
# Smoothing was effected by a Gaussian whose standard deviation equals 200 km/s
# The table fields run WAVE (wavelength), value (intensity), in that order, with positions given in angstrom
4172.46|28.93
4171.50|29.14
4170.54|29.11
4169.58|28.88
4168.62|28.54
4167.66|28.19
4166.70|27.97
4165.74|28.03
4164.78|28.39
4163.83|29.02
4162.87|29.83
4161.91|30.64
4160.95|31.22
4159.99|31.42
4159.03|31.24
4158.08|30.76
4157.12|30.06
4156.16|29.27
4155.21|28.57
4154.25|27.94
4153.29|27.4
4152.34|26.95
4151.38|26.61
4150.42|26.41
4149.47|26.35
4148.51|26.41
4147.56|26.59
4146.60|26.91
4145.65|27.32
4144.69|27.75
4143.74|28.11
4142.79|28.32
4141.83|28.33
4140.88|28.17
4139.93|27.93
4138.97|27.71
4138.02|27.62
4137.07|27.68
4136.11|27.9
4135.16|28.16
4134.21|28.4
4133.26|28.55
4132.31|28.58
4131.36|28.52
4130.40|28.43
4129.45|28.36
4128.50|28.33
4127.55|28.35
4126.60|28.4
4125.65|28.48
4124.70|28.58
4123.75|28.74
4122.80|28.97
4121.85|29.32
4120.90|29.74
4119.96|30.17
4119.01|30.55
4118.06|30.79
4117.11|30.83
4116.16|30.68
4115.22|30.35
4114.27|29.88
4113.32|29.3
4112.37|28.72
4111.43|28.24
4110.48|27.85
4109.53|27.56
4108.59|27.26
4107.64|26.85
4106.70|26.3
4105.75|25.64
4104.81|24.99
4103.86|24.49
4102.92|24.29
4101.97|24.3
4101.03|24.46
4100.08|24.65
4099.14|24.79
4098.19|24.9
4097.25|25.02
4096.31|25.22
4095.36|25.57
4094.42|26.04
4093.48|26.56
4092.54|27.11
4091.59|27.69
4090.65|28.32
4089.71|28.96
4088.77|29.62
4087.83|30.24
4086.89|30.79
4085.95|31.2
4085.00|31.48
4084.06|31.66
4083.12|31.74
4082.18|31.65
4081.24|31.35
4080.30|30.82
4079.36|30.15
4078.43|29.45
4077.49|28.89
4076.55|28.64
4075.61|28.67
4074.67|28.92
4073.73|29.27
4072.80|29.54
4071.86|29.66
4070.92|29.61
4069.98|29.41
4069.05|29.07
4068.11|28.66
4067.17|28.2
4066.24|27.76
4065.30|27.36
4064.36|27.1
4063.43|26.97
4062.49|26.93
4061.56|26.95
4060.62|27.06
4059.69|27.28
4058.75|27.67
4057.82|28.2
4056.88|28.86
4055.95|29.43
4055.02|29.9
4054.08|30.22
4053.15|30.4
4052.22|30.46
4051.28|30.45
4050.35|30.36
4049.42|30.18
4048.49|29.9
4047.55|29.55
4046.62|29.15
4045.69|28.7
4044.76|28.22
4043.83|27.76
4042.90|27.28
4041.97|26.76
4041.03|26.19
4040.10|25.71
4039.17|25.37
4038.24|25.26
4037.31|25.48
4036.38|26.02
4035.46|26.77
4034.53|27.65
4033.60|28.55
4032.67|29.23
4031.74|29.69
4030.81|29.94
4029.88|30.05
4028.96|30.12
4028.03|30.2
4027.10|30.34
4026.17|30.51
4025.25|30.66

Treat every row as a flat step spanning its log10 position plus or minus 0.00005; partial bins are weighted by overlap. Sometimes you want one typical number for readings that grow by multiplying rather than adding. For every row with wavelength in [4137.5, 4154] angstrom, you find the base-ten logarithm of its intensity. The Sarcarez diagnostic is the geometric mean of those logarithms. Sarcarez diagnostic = 1.44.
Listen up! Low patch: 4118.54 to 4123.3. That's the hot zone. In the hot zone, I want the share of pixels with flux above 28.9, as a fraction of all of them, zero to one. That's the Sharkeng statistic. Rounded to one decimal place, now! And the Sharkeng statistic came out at 1.0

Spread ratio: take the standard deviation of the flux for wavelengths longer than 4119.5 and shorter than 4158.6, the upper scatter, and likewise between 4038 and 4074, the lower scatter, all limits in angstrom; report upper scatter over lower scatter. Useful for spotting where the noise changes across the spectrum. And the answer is 0.68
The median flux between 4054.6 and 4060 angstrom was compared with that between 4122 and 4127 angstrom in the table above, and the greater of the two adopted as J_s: 28.6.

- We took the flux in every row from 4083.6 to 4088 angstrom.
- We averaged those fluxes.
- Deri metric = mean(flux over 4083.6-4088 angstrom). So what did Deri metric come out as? 31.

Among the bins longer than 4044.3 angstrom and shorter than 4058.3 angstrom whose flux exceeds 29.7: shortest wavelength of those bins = 4048.49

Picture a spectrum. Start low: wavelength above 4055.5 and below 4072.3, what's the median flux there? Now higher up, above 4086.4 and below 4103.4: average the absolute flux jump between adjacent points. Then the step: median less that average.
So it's 27.6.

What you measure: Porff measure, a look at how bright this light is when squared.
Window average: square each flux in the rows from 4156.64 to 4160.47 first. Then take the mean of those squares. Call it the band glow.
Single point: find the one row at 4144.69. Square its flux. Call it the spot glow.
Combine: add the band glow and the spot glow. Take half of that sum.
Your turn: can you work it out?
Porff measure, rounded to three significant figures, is 862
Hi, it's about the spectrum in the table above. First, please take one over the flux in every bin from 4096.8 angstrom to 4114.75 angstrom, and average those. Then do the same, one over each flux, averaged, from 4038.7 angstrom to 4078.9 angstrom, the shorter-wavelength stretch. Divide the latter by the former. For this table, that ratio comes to 0.92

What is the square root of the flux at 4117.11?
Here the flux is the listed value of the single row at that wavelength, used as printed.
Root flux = 5.55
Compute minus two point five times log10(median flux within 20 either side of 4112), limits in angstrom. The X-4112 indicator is -3.63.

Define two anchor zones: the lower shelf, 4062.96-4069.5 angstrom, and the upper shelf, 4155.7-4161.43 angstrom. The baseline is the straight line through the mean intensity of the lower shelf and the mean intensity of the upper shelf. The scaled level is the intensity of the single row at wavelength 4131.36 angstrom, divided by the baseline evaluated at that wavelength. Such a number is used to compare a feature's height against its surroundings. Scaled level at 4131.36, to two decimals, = 0.96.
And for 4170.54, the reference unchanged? 0.94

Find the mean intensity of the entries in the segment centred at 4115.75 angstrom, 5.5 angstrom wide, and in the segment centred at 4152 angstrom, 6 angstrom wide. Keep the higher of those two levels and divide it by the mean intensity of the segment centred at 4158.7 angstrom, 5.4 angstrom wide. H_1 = 0.99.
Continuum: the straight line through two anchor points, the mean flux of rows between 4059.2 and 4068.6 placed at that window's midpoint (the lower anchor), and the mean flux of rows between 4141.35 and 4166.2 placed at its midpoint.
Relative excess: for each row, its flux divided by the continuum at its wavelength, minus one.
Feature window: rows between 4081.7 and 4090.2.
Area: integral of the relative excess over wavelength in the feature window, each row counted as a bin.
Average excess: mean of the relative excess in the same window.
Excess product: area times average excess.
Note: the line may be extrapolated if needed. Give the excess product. 0.11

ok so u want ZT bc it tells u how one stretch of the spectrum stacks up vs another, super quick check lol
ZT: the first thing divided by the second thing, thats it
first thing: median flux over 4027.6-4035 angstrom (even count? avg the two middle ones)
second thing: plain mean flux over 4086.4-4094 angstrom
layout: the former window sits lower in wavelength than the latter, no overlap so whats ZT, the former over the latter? 1.04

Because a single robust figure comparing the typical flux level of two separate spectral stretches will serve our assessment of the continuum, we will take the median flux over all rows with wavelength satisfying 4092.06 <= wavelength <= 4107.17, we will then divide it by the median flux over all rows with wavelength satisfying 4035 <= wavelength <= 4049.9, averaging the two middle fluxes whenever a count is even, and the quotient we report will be 0.93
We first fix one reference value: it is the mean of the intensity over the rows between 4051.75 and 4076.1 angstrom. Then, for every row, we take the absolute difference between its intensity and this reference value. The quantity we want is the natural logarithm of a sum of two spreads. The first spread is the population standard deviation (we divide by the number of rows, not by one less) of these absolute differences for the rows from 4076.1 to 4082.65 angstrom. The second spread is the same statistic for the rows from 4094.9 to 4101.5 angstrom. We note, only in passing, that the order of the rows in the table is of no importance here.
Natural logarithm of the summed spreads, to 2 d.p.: 0.37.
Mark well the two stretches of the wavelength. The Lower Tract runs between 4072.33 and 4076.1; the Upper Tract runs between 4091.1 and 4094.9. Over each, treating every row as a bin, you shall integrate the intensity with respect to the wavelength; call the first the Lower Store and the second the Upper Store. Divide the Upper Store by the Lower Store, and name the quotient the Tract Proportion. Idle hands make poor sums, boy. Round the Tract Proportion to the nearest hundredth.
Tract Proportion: 0.93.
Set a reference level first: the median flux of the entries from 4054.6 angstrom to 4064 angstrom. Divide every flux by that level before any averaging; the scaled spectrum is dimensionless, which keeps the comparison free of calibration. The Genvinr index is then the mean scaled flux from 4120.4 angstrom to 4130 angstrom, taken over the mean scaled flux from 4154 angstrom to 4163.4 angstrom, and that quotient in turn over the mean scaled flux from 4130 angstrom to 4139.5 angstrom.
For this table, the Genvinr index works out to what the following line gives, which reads 0.93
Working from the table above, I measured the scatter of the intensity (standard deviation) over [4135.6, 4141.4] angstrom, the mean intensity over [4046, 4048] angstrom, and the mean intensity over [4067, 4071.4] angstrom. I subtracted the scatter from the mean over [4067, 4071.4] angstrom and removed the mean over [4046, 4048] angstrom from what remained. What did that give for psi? -0.5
